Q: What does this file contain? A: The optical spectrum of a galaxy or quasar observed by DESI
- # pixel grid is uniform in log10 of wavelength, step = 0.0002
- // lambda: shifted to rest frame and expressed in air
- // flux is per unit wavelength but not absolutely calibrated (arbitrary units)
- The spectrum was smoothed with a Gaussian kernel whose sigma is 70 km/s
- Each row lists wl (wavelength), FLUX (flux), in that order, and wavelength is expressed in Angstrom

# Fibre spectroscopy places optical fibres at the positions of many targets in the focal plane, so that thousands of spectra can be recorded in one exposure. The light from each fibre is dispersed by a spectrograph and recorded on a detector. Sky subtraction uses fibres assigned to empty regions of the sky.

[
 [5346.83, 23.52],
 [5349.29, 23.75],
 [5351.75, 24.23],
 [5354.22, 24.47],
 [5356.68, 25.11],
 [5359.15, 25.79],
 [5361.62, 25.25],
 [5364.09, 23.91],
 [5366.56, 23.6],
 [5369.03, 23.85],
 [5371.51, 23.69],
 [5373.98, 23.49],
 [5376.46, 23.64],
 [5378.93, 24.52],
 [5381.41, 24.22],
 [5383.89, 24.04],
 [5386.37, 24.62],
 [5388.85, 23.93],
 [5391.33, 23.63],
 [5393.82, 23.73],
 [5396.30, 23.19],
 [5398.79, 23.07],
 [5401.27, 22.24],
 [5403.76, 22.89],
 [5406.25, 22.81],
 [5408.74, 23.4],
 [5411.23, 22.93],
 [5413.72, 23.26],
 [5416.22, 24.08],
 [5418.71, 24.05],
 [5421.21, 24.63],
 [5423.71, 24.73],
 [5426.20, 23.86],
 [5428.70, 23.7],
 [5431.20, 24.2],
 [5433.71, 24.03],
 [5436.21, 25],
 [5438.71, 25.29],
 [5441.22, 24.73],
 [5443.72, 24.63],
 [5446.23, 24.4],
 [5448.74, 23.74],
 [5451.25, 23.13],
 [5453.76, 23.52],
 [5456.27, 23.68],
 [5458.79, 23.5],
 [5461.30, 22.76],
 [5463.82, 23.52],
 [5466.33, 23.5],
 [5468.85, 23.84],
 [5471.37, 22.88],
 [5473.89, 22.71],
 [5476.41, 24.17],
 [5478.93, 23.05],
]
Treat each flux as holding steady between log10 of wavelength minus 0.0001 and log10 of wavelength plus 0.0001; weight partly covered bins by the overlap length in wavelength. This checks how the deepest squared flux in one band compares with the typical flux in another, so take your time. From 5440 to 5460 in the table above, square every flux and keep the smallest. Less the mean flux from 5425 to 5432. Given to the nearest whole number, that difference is 511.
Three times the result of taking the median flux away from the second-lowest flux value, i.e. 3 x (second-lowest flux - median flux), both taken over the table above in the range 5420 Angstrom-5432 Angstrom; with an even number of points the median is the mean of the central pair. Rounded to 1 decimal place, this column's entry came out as -1.0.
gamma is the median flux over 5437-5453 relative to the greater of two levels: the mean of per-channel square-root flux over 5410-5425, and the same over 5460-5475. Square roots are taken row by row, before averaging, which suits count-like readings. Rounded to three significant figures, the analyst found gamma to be 5.01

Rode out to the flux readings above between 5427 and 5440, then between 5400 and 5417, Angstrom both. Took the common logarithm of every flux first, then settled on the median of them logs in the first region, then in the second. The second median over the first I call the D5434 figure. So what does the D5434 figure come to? 0.98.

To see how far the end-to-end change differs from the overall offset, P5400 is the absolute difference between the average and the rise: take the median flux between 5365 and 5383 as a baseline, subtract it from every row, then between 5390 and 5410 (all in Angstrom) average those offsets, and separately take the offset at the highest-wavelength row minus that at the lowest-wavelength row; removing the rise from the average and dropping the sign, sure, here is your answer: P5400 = 0.34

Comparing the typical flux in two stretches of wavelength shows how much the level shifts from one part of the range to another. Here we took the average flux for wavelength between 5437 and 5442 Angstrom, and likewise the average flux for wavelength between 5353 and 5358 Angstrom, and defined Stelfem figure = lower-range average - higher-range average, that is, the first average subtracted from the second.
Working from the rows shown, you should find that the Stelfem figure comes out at -0.2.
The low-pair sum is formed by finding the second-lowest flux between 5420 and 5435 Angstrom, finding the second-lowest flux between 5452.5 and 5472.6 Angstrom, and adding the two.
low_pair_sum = 46.7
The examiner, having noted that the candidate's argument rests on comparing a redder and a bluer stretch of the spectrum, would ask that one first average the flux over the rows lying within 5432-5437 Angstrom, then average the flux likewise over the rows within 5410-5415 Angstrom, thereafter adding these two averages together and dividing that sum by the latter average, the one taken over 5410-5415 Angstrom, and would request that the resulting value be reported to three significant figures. 2.06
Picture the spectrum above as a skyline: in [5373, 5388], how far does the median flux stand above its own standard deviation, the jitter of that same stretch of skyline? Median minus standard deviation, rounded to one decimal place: 23.7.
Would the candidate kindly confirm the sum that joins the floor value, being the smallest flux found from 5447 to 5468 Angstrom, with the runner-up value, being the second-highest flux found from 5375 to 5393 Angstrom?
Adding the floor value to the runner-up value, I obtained 47.3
